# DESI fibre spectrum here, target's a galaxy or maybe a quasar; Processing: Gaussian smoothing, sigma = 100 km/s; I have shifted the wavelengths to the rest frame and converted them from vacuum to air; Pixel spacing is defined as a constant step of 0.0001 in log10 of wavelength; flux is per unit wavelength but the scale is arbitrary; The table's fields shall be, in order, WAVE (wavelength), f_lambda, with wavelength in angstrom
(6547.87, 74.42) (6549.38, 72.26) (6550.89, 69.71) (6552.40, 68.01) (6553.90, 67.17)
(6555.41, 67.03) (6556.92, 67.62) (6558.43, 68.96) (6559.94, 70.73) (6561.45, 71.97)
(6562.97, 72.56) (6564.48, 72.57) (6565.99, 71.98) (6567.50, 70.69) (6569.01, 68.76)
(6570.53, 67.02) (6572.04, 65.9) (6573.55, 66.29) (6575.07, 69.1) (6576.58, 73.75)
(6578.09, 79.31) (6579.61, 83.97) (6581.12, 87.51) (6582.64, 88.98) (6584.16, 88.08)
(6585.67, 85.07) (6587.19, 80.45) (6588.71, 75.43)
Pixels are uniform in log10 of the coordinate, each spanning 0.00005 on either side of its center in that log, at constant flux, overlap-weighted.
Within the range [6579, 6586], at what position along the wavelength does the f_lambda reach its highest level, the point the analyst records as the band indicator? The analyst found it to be 6582.64 angstrom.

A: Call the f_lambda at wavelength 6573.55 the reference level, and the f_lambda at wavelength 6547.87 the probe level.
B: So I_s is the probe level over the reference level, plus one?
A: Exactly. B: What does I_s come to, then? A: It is 2.12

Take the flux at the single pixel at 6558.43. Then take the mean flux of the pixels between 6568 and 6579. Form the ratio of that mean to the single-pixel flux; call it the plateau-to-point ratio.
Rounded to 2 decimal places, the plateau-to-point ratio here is 1.02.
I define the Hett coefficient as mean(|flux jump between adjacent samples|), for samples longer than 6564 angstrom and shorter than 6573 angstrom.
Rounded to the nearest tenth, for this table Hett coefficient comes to 1.3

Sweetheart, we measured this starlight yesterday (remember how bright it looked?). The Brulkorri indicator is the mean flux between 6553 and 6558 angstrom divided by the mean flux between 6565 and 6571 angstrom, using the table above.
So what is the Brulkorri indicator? 0.97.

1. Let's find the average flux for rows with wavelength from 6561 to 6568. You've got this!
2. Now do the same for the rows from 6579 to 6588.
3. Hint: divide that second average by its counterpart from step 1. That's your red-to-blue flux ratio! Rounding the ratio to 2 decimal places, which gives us 1.19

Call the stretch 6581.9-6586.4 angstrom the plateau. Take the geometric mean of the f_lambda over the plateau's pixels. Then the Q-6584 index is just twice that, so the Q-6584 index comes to 175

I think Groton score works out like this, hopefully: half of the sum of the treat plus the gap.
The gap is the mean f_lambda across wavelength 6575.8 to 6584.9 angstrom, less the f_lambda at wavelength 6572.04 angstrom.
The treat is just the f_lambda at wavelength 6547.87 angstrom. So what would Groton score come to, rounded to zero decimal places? 46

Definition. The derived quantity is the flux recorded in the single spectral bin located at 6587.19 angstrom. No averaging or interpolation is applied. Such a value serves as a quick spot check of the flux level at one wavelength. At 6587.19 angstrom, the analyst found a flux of 80.45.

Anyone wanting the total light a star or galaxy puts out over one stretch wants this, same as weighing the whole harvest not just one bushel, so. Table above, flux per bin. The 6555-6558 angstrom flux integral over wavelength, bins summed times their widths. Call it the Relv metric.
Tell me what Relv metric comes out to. 203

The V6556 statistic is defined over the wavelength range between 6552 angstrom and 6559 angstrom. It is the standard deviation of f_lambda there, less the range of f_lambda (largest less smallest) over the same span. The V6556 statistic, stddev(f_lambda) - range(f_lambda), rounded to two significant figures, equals -1.2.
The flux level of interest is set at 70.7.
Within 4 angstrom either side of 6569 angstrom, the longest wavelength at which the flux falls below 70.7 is 6572.04 angstrom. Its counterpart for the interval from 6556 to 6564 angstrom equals 6558.43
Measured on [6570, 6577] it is 6575.07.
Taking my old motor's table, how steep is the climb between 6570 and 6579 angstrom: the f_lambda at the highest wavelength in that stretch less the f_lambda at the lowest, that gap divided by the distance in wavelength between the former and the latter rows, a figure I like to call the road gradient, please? 1.6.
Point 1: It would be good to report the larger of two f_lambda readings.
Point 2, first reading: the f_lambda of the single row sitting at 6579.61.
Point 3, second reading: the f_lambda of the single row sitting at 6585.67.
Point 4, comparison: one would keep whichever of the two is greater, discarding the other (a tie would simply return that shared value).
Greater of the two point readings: 85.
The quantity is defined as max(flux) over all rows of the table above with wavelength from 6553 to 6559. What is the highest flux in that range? 68.96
